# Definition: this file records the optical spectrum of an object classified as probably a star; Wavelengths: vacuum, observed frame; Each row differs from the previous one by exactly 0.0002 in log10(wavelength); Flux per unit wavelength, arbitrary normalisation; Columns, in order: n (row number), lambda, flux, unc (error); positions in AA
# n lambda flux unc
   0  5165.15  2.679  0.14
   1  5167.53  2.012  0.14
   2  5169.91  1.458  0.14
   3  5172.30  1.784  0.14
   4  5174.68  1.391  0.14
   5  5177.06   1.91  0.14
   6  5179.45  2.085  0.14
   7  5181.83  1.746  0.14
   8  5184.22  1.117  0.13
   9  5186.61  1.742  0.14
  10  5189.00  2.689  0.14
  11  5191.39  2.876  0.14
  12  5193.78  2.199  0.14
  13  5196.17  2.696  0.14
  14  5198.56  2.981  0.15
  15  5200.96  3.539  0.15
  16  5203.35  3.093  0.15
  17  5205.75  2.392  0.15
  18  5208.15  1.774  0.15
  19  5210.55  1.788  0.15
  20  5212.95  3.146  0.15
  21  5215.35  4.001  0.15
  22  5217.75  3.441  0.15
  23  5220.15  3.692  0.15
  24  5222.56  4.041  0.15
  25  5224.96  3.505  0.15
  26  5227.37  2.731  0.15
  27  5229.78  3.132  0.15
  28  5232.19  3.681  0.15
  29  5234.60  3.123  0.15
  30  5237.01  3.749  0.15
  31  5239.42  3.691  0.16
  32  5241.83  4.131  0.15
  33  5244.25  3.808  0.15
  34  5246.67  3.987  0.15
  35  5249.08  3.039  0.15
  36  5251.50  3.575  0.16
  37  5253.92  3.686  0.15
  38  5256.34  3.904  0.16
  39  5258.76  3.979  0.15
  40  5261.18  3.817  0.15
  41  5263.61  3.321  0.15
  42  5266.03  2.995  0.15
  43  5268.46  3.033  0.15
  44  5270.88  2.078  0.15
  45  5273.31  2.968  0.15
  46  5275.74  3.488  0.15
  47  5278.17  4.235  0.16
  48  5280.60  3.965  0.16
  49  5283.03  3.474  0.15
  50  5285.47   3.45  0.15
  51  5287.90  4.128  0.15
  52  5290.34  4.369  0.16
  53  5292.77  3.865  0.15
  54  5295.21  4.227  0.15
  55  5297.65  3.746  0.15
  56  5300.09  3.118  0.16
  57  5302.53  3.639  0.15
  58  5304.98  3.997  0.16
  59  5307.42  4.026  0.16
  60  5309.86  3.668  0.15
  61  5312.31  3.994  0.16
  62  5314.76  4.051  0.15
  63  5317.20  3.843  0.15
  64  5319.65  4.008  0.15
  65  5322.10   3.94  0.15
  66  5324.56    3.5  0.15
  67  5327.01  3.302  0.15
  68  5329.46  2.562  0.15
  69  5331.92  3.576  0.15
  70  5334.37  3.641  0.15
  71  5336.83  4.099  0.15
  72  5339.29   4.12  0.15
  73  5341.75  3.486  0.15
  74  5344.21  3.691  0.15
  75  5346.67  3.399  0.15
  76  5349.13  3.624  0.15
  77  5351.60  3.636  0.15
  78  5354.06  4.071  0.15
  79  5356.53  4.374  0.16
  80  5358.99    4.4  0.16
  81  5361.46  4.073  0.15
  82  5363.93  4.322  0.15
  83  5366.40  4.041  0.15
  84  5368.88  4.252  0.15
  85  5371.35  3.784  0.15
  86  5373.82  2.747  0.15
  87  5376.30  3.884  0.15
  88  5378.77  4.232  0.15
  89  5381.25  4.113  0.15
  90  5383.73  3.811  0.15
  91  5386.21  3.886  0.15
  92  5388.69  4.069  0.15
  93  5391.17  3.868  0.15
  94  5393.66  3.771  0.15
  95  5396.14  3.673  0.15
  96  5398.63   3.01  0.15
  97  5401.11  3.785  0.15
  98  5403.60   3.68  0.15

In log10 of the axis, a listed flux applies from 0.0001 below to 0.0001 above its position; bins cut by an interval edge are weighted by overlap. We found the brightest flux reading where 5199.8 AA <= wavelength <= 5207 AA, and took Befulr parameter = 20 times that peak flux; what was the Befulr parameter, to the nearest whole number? 71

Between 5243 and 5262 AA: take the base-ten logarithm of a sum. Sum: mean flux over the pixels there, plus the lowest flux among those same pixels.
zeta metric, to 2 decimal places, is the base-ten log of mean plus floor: 0.83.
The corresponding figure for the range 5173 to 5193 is 0.49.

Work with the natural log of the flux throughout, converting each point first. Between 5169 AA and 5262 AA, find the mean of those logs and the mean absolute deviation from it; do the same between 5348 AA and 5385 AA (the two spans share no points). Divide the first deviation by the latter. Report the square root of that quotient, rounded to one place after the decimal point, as 1.9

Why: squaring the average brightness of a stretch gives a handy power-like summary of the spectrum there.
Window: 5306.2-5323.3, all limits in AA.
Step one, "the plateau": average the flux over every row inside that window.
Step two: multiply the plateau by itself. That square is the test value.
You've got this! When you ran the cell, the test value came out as 15.5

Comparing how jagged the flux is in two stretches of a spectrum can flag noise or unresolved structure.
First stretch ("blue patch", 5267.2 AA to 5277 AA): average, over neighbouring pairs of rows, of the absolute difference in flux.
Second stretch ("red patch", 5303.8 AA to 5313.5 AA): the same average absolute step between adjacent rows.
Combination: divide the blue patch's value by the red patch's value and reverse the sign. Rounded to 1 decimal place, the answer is -3.3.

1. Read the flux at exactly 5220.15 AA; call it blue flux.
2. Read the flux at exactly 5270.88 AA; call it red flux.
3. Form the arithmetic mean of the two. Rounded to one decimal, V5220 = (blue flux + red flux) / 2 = 2.9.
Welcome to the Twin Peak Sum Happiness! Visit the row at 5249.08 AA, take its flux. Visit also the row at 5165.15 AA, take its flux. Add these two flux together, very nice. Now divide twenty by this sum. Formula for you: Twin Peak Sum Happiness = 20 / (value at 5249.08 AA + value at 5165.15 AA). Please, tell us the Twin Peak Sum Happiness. 3.5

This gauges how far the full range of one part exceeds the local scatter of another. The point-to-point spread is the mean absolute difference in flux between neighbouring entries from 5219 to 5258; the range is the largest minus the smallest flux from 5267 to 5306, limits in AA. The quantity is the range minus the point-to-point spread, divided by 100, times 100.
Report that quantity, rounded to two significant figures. 1.9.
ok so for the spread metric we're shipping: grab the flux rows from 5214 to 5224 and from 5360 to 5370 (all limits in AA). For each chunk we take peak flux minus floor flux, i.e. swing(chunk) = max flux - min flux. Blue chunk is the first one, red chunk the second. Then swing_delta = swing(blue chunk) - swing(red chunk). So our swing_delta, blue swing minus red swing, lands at 0.3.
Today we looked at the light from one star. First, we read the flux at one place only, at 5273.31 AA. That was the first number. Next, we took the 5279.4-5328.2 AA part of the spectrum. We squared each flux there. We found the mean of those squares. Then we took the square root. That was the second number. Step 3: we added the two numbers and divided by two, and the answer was 3.4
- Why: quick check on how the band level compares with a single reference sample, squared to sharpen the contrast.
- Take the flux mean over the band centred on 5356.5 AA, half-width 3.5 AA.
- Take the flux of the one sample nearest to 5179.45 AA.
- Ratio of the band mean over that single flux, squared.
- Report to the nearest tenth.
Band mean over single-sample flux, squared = 4.2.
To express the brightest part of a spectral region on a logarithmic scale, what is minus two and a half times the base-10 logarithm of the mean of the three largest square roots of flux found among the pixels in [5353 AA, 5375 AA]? -0.800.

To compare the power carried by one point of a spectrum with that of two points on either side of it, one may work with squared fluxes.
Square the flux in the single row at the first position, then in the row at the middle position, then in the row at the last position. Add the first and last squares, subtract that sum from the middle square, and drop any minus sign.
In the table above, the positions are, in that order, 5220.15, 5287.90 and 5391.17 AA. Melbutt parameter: 12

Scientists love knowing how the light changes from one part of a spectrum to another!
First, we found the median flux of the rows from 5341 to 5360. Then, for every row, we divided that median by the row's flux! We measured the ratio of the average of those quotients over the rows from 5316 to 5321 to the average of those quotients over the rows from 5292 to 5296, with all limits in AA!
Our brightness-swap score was 1.03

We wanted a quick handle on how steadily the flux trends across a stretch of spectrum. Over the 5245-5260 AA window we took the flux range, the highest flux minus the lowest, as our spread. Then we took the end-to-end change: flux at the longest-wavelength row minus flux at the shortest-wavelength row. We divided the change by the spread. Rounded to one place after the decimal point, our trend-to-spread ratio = 0.0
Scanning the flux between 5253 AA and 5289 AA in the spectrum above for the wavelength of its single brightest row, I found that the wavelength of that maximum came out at 5278.17 AA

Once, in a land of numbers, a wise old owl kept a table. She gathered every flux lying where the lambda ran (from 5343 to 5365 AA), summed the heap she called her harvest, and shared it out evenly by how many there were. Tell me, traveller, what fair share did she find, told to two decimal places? 3.95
